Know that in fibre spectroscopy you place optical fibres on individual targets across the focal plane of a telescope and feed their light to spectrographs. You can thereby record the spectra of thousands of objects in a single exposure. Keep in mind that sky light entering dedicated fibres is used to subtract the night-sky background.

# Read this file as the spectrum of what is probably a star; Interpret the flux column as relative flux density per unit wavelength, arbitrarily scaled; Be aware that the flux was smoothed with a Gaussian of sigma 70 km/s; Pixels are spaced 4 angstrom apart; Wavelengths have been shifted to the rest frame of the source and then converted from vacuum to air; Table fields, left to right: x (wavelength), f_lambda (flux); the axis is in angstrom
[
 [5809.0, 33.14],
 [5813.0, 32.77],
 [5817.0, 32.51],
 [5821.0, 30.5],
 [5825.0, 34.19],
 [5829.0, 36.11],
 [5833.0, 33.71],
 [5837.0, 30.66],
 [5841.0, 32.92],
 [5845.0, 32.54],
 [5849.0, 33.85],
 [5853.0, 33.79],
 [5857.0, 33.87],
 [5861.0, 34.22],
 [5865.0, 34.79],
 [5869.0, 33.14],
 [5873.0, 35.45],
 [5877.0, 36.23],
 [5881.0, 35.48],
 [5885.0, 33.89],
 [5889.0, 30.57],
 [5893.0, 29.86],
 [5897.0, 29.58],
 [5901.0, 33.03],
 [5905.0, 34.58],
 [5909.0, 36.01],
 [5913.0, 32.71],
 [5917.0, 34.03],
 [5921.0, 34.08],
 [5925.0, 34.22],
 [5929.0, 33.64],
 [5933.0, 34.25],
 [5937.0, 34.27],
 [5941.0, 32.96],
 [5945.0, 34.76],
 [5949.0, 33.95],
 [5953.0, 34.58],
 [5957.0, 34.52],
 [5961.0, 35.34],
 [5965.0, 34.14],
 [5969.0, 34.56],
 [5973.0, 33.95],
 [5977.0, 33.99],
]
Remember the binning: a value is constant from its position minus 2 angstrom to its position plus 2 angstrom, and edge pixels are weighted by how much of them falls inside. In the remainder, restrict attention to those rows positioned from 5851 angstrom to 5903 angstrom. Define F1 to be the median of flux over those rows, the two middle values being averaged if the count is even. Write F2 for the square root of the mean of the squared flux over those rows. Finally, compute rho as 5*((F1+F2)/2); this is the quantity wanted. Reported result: 168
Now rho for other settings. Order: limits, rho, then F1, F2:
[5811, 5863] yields 167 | 33.71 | 33.2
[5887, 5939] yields 168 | 34.03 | 33.2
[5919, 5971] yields 171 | 34.25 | 34.3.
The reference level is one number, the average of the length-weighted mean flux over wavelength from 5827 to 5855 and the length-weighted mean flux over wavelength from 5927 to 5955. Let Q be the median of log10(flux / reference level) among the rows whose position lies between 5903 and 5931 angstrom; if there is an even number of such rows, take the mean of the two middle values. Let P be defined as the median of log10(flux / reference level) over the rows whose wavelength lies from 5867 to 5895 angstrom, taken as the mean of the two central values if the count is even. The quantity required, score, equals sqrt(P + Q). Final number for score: 0.083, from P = 0.0023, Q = 0.0047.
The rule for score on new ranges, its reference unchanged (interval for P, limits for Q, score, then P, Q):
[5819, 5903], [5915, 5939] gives 0.081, 0.0010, 0.0056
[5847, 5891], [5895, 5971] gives 0.093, 0.0023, 0.0065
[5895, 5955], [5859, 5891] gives 0.121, 0.0047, 0.0101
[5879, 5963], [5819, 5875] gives 0.078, 0.0047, 0.0014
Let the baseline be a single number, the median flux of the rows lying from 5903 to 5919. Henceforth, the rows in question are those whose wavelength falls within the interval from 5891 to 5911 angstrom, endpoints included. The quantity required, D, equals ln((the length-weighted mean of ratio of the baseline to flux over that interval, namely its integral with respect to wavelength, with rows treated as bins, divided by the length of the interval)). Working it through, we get 0.057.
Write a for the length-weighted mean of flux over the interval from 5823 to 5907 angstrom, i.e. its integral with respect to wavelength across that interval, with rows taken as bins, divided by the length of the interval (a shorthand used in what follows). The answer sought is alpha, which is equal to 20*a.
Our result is 669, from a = 33.5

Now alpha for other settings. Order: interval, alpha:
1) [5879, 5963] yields 673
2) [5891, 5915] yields 653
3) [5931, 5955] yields 683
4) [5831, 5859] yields 661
